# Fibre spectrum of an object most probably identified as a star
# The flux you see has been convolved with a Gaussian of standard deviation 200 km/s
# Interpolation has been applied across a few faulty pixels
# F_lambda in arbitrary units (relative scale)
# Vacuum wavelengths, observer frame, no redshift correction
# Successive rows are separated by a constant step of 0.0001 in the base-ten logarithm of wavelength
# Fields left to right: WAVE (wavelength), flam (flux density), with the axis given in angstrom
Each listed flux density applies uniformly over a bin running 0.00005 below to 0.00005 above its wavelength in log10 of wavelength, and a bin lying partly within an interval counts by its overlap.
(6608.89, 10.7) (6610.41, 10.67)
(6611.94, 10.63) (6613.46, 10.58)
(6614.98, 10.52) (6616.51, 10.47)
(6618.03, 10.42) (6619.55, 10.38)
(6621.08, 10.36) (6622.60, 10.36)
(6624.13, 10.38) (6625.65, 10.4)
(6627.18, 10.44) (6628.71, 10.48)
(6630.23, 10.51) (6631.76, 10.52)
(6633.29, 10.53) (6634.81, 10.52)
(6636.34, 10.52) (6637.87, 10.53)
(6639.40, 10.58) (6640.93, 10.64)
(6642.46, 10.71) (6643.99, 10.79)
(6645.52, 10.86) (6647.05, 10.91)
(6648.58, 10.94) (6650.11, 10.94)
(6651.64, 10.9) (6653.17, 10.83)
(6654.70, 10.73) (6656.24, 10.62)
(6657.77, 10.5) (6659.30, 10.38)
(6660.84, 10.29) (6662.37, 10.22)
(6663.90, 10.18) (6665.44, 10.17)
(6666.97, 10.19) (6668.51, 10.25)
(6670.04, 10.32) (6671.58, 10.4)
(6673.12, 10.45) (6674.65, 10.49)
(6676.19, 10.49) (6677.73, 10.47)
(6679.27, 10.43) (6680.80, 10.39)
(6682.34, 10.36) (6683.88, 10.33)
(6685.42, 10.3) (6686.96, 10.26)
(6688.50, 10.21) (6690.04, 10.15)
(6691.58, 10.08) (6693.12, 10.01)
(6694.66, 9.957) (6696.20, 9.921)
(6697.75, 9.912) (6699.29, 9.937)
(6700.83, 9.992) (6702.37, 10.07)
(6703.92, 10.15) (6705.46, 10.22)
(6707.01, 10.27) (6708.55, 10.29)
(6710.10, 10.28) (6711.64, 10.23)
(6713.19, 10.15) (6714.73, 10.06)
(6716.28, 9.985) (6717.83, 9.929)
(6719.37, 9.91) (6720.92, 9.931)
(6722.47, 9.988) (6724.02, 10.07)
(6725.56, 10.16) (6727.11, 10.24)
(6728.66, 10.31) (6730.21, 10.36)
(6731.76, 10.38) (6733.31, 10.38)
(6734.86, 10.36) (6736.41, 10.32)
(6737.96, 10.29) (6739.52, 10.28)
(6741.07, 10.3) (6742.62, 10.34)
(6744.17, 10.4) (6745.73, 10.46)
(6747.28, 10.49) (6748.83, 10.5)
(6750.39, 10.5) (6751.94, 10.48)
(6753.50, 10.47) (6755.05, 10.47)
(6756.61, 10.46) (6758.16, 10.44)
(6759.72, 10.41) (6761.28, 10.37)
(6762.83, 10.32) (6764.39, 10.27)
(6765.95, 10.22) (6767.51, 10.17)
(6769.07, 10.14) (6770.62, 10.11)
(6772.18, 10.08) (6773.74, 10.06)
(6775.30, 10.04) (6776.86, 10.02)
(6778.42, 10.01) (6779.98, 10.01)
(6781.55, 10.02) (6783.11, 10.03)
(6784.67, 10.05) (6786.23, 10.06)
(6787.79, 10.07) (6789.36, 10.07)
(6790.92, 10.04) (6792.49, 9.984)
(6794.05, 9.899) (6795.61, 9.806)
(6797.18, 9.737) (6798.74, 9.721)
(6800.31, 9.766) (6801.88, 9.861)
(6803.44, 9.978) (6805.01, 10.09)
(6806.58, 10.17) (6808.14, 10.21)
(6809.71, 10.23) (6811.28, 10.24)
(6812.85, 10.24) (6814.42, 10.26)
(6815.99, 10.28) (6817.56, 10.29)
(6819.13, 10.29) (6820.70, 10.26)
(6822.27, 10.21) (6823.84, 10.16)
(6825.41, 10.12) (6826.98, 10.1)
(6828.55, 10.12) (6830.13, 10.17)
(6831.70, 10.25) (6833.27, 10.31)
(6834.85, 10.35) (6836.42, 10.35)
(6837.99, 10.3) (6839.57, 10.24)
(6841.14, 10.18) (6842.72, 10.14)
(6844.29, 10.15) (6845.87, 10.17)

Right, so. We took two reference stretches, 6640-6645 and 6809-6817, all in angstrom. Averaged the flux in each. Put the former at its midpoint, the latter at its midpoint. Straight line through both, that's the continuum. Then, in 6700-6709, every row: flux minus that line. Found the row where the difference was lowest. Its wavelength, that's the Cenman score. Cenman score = 6700.83 angstrom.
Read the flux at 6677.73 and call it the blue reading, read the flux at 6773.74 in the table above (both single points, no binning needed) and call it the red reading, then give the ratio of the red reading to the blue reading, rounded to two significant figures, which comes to 0.96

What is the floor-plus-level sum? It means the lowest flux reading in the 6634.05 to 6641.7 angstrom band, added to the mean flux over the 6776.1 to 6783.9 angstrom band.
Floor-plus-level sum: 20.5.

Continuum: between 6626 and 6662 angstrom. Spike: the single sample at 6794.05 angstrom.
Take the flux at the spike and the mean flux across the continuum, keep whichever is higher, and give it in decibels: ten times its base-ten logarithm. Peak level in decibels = 10.3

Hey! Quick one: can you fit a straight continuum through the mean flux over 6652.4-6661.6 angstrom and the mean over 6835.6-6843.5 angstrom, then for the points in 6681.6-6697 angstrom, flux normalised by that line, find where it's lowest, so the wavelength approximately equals 6696.20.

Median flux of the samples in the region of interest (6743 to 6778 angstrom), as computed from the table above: 10.4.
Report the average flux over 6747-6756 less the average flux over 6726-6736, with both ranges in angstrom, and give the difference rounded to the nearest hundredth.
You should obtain 0.15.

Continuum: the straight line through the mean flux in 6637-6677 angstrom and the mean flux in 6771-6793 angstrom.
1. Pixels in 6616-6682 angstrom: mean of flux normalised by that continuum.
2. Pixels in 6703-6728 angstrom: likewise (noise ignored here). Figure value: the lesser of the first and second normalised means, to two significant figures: 0.98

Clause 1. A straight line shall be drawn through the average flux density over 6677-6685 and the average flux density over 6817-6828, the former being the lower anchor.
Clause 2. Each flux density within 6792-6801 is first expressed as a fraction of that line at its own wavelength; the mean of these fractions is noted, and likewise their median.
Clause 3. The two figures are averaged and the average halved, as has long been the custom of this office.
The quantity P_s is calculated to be 0.479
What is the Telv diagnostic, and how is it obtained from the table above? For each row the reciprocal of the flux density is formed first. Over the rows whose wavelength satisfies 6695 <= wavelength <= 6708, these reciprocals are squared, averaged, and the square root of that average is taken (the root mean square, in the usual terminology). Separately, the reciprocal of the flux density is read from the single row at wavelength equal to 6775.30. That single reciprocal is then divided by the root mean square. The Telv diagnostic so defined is 1.00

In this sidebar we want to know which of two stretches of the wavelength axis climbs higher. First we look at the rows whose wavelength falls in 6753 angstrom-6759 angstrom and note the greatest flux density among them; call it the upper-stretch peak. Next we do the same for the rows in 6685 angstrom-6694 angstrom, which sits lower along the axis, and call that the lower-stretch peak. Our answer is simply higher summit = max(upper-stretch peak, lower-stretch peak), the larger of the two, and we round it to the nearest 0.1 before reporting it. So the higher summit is 10.5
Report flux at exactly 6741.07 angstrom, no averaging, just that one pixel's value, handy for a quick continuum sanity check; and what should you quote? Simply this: 10.3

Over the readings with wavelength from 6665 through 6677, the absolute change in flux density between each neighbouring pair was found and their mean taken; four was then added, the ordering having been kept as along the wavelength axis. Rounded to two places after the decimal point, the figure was 4.05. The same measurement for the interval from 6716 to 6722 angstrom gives 4.03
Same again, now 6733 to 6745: 4.03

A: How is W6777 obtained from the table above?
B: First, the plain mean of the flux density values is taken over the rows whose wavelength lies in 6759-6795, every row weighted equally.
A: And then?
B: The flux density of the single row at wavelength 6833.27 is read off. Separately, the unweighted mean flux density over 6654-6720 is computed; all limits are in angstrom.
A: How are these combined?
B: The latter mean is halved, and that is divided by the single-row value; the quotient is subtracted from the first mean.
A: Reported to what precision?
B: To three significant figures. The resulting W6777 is 9.61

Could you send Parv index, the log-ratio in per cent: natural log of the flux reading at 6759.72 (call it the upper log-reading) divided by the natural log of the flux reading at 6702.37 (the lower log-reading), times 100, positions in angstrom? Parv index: 101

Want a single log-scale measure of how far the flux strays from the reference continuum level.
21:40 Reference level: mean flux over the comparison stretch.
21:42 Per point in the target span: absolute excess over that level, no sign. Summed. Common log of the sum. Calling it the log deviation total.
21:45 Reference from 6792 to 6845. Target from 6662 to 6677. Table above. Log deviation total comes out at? 0.3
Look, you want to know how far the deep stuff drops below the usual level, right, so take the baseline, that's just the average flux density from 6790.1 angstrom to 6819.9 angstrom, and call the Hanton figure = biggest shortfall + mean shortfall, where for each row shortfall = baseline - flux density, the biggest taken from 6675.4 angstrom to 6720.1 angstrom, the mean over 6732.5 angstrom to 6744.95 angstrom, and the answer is -0.13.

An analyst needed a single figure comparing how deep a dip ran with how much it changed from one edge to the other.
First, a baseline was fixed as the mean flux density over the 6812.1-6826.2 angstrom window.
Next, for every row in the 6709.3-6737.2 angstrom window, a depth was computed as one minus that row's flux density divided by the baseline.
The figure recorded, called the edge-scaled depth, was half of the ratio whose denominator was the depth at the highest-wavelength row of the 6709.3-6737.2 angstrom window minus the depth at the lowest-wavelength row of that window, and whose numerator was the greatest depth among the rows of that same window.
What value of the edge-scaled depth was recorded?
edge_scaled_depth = -4.1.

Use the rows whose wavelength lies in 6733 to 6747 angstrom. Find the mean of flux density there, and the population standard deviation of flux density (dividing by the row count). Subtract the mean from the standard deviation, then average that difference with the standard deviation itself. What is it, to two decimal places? -5.12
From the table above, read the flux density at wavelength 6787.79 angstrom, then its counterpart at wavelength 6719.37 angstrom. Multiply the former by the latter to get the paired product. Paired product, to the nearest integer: 100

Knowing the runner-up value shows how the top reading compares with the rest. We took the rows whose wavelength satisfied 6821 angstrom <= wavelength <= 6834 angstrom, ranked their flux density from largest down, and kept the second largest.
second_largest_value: 10.25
